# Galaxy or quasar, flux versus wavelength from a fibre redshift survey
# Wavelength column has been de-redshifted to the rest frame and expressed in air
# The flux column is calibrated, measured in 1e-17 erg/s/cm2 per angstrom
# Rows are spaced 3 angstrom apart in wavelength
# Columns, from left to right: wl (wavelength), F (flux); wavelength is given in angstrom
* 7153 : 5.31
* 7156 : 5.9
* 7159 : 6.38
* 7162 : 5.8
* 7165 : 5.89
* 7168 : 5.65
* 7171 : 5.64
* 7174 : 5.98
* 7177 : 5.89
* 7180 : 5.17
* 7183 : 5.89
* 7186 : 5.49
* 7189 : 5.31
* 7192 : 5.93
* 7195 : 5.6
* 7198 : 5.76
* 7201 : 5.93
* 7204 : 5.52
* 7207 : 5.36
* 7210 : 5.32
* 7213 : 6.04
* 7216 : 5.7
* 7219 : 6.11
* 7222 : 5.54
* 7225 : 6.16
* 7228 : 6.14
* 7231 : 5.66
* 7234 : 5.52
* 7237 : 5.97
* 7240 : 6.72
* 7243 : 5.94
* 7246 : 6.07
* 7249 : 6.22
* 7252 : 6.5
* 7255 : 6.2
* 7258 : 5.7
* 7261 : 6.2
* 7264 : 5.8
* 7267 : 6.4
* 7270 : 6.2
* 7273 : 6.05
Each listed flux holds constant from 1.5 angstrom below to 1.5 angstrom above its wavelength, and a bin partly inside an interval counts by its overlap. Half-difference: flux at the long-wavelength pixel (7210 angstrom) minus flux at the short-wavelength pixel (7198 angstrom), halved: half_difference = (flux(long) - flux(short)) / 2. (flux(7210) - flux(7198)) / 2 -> -0.22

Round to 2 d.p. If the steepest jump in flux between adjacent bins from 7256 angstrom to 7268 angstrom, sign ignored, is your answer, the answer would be 0.60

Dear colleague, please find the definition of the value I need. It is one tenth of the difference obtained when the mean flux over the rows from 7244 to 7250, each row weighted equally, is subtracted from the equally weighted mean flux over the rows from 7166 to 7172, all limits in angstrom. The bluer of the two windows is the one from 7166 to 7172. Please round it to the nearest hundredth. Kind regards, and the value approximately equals -0.05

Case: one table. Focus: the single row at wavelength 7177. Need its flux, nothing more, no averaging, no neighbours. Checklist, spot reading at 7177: 5.89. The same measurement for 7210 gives 5.32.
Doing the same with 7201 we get 5.93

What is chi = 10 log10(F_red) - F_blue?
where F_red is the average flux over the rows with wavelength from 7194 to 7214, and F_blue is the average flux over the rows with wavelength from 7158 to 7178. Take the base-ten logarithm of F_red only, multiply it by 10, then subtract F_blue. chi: 1.63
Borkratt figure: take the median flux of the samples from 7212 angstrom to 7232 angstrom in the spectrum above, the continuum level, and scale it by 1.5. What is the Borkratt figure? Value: 9.06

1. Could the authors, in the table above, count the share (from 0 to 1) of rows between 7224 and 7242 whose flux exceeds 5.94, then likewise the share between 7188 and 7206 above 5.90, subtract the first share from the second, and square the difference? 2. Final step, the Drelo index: 0.11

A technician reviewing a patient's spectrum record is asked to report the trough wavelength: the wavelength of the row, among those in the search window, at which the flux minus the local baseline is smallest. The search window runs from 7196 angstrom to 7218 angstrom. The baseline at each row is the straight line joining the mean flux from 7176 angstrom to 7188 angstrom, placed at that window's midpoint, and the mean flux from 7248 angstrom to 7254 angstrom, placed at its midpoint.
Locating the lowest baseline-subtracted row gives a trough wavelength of 7210 angstrom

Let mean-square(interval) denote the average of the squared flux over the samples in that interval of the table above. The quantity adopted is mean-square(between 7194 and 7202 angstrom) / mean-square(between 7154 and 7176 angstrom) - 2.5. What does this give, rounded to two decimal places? -1.54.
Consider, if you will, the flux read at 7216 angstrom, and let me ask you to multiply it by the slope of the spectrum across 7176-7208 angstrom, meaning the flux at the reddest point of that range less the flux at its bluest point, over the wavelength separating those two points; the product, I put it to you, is -0.10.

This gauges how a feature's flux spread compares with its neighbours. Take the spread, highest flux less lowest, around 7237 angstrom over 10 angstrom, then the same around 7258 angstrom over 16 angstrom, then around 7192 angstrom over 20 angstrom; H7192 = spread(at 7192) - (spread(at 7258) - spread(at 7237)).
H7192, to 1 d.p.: 1.0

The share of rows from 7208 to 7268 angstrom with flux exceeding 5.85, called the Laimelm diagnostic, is 0.65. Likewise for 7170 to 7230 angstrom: 0.45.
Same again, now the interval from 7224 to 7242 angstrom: 0.67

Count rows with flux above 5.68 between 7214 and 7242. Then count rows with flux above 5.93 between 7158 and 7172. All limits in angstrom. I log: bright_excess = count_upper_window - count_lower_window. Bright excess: 5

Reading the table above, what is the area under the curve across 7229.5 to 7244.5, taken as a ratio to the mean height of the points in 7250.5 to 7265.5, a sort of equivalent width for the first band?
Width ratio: 14.7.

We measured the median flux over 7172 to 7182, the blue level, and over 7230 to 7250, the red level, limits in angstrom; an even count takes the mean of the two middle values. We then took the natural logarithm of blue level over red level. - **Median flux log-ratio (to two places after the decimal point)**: -0.01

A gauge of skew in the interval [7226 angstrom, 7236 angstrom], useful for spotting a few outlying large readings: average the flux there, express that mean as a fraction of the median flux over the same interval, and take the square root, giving 1.01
